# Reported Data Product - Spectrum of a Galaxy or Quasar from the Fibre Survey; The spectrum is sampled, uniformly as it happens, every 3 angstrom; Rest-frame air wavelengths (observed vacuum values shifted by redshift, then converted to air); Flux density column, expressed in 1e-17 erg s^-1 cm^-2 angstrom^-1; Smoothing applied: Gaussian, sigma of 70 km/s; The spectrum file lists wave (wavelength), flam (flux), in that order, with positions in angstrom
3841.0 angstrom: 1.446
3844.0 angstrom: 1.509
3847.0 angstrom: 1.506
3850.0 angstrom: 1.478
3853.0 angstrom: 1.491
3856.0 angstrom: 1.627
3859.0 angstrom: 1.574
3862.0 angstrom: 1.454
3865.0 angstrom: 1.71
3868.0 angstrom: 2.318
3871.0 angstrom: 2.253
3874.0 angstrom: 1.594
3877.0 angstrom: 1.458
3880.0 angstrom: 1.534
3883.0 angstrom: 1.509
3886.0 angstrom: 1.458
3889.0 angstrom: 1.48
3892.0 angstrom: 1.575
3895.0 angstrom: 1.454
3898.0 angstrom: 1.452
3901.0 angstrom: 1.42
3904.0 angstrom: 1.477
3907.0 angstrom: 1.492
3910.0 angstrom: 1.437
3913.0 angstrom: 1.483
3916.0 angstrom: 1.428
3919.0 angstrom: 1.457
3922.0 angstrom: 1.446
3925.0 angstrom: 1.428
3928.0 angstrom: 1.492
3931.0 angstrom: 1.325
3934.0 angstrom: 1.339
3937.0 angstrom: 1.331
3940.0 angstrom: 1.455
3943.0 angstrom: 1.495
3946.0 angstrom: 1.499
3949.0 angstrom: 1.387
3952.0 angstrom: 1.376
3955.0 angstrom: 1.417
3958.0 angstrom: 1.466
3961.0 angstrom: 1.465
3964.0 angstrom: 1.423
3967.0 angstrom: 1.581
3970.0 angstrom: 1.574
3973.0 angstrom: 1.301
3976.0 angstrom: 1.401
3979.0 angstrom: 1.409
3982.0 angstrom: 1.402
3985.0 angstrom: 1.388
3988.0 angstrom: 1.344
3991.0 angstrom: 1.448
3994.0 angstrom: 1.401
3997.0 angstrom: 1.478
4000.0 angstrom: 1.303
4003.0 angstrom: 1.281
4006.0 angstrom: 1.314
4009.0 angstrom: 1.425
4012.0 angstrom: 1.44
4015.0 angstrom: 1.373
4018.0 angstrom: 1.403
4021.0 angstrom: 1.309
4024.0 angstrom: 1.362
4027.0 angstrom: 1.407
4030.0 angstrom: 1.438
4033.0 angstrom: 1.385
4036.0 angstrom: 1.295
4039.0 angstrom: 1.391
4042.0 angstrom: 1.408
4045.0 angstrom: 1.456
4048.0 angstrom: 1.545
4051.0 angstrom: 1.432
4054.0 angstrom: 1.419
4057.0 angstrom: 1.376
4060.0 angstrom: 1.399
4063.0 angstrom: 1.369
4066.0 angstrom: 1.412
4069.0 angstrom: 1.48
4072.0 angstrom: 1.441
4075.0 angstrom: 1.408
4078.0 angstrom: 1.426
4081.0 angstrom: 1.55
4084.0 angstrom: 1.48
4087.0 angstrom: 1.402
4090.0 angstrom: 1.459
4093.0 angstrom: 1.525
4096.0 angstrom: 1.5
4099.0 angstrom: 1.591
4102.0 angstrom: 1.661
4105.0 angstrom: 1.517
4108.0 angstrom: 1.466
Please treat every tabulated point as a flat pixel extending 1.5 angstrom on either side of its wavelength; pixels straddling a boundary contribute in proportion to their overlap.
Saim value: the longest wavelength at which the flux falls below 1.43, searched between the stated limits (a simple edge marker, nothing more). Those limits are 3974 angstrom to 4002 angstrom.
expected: 4000.0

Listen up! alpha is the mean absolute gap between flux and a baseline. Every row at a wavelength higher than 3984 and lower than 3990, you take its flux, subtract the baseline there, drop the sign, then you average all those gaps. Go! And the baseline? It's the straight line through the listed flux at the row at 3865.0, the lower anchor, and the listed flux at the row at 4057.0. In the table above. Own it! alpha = 0.13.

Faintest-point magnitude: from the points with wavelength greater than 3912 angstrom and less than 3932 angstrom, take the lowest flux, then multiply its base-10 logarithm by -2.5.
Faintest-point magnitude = -0.31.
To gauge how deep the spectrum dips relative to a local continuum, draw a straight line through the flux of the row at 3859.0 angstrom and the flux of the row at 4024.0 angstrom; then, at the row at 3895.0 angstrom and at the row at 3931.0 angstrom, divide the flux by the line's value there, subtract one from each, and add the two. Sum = -0.15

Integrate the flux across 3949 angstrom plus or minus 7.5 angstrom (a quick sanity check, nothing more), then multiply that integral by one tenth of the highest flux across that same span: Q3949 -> 3.23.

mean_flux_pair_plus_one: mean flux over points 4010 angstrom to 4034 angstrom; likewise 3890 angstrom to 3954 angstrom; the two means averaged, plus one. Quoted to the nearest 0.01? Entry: 2.42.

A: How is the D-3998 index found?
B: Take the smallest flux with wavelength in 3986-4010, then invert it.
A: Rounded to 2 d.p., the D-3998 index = 0.78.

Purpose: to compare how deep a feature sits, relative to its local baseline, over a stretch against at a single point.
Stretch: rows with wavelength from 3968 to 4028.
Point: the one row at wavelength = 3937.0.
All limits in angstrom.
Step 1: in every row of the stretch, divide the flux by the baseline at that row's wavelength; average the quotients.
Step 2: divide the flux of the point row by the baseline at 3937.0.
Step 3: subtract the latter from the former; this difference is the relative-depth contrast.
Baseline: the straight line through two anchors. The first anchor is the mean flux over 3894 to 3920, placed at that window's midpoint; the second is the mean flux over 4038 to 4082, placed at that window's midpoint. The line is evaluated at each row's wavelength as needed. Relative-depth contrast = 0.05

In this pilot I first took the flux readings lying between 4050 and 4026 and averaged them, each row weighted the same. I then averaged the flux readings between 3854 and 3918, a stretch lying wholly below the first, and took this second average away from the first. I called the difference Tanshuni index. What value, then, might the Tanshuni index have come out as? -0.16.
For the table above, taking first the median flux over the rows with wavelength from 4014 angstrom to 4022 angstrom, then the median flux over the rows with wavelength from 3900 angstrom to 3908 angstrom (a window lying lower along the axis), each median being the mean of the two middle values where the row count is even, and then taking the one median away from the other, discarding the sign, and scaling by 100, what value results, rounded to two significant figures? 10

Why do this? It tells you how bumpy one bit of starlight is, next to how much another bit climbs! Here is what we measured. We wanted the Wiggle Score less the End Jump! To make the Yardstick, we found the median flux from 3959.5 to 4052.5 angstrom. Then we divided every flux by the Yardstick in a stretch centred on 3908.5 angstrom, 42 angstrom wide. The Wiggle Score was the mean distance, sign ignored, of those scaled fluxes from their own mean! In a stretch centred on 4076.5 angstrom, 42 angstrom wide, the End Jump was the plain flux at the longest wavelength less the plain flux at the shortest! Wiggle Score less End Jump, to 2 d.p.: -0.10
